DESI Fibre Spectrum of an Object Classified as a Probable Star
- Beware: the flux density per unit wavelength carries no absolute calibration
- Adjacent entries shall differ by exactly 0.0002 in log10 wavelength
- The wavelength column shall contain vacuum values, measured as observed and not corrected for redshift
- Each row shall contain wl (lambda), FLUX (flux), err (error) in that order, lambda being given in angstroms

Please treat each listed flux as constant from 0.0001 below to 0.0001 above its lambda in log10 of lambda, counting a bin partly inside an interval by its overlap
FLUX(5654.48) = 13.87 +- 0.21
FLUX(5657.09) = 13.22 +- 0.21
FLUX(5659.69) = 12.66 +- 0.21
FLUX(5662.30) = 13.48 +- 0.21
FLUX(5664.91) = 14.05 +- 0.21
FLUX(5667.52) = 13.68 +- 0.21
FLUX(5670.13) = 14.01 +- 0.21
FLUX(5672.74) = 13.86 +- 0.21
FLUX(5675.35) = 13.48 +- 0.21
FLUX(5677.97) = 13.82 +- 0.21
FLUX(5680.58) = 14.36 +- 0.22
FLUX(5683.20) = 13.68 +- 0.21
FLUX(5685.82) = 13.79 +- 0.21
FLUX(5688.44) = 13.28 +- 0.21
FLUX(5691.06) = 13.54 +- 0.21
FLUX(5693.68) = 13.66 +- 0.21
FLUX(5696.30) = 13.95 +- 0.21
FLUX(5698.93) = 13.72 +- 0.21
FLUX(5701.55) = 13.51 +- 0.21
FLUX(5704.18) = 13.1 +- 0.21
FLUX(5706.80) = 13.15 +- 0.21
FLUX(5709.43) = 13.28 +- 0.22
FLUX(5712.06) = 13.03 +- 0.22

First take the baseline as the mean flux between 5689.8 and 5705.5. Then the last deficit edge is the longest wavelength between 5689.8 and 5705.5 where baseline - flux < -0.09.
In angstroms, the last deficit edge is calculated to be 5698.93 angstroms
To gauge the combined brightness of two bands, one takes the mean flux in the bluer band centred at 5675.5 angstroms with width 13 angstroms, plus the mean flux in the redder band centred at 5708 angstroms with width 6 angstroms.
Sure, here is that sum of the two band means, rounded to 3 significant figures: 27.1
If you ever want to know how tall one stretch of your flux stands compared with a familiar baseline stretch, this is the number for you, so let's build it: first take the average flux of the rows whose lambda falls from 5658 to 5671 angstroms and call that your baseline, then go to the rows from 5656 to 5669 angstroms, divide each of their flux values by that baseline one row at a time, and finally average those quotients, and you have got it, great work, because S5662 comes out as 0.99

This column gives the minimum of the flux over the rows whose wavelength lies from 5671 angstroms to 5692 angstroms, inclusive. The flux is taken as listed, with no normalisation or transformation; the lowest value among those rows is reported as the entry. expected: 13.28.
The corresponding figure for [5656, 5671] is 12.66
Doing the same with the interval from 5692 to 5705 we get 13.1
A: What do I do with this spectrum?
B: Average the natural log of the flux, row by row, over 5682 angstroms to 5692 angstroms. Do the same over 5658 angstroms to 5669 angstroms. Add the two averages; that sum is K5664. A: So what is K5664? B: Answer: 5.21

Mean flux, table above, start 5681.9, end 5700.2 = 13.66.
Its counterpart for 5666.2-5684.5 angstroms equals 13.84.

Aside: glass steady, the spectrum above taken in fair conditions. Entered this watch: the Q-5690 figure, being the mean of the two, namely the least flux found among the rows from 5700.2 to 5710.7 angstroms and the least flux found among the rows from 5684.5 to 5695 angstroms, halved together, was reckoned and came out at 13.2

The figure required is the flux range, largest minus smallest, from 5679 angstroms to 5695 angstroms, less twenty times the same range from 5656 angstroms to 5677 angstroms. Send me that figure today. -27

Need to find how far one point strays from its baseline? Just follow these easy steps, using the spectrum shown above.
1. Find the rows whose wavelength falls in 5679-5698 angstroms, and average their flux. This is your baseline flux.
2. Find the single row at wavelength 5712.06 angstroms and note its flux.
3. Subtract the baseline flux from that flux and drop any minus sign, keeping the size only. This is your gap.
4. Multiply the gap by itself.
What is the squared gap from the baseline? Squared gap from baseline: 0.5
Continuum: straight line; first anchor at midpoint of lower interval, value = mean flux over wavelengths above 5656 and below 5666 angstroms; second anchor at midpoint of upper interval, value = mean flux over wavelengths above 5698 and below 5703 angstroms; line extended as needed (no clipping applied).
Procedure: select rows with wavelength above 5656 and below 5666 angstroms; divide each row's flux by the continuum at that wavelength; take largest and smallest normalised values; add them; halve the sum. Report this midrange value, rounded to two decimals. 1.00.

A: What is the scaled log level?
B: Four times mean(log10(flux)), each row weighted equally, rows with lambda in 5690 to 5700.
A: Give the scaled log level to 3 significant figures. 4.55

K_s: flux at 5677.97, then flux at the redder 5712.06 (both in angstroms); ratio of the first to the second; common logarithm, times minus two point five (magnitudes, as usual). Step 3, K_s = -0.06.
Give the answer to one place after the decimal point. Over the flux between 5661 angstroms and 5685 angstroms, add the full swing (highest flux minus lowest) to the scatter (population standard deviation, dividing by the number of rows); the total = 1.1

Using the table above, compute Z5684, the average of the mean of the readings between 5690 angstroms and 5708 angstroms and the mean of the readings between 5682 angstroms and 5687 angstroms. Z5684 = 13.6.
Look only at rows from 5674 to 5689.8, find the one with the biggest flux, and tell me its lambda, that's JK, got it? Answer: 5680.58 angstroms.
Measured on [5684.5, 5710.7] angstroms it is 5696.30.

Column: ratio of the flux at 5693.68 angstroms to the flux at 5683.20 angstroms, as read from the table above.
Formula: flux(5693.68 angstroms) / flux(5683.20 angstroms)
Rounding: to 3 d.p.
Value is 0.999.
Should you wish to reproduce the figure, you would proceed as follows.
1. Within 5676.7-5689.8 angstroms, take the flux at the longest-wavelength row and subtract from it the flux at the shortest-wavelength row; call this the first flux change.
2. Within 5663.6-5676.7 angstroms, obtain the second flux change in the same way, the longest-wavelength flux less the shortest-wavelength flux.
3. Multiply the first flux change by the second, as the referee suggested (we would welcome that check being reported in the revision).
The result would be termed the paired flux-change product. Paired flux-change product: 0.3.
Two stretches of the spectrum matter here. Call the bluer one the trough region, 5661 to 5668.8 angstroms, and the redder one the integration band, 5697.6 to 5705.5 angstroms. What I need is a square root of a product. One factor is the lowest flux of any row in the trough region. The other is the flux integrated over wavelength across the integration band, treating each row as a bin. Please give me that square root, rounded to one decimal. 37.8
